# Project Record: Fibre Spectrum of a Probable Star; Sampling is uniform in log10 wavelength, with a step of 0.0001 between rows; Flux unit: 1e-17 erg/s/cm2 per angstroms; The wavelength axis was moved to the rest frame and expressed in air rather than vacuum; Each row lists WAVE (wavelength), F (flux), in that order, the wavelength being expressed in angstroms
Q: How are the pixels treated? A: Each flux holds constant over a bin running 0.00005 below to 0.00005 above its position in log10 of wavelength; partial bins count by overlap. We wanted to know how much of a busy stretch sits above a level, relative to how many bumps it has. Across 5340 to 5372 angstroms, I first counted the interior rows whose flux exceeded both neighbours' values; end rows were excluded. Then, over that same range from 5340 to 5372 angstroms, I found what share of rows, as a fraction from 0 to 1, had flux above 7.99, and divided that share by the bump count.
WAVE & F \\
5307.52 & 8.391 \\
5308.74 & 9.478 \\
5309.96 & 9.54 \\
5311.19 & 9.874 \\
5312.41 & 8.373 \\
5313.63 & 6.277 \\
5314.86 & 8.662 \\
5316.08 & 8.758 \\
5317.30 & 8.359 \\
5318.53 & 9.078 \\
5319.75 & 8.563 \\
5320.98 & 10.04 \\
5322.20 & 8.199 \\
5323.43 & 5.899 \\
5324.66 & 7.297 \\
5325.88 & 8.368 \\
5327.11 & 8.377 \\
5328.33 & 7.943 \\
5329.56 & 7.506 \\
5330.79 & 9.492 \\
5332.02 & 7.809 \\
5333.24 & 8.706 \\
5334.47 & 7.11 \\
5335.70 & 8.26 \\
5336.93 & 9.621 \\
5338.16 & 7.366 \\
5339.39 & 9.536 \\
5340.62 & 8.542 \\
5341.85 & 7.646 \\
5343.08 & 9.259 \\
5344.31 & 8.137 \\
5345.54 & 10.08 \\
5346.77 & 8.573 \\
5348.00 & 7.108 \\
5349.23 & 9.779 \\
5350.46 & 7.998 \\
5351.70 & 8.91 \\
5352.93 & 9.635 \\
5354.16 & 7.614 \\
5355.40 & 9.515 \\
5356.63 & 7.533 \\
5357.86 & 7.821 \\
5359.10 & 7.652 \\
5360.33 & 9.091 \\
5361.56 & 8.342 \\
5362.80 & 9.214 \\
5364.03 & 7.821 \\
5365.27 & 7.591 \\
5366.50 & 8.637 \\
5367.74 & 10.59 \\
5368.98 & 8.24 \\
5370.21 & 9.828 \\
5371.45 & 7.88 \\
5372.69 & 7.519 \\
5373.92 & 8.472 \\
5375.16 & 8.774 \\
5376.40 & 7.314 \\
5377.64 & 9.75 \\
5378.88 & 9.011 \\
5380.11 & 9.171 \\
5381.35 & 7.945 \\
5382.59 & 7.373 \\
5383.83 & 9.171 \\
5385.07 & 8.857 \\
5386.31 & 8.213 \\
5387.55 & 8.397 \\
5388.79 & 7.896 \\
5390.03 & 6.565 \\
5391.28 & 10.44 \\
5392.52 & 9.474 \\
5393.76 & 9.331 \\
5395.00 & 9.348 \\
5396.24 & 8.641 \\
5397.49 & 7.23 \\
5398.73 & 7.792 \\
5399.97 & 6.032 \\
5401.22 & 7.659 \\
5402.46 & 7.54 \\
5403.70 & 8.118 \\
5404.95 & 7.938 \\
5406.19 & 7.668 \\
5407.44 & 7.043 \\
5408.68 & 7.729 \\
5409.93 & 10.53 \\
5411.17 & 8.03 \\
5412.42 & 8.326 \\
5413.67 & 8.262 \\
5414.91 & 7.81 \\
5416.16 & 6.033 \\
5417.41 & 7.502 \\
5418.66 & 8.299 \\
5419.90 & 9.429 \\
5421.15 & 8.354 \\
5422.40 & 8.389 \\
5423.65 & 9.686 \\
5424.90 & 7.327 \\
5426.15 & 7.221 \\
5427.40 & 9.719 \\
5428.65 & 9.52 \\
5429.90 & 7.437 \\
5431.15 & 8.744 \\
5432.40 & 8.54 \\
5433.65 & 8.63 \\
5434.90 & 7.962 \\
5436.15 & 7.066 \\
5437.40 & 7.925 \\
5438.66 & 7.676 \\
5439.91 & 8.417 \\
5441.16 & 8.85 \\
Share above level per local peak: 0.0654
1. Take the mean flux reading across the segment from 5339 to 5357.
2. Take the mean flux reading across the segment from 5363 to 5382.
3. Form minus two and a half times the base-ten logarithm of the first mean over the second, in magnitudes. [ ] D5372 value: -0.01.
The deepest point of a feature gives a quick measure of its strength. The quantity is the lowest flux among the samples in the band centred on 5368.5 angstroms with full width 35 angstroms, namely 7.314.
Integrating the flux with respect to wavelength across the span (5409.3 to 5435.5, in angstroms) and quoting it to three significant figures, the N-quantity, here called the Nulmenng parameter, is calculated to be 219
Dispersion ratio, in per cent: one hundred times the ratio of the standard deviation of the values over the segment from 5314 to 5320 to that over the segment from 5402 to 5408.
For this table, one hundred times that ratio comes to 64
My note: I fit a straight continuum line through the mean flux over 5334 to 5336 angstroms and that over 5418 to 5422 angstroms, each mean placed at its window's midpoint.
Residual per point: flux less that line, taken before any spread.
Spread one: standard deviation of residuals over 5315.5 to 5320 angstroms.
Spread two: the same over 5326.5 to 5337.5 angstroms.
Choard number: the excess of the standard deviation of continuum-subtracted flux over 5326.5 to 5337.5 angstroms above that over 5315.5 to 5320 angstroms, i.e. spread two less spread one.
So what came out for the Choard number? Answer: 0.53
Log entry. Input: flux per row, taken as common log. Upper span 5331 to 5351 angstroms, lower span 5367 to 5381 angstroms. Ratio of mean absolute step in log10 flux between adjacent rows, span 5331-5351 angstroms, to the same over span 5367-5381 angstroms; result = 1.30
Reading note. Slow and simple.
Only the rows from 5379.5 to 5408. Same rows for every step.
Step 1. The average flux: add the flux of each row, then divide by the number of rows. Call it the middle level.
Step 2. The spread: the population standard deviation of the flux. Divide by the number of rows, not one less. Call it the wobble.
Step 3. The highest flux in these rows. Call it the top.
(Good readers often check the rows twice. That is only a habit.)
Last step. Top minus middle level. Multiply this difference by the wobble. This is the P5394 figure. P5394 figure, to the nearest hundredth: 2.30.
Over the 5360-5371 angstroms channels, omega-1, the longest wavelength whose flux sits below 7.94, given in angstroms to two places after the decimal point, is 5365.27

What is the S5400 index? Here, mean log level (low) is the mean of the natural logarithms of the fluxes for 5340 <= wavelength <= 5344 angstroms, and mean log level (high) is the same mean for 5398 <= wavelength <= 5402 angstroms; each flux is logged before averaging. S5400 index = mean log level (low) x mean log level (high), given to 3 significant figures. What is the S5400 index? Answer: 4.19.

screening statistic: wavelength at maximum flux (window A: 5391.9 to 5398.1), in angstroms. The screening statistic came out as 5392.52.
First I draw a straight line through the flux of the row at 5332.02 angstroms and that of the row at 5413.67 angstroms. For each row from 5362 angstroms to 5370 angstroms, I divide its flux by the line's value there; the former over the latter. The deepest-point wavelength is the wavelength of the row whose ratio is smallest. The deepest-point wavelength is 5365.27 angstroms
